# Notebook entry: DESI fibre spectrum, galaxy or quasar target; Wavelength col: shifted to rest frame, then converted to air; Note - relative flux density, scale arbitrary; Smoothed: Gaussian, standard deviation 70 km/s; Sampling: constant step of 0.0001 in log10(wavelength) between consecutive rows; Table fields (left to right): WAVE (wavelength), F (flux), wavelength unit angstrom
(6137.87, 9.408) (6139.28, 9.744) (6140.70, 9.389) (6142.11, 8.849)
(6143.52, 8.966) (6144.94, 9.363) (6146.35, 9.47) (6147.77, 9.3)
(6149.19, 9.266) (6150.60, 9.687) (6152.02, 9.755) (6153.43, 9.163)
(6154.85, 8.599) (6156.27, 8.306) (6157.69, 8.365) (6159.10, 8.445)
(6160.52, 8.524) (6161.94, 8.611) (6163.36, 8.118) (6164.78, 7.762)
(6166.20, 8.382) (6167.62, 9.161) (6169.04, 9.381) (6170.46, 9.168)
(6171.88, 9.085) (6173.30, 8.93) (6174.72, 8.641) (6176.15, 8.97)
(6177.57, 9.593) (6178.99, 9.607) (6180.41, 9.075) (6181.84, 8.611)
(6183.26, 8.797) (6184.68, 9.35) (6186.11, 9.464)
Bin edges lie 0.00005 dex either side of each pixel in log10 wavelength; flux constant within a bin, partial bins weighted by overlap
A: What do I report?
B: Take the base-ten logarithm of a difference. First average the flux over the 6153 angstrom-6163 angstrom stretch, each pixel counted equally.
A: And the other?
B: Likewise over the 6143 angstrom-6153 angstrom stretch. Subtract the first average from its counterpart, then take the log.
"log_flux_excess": -0.1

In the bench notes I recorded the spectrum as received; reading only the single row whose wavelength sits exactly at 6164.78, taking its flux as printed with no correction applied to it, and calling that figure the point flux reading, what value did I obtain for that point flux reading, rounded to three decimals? 7.762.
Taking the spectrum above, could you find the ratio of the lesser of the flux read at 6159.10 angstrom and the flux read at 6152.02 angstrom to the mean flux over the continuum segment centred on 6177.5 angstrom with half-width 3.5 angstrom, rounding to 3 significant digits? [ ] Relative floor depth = 0.920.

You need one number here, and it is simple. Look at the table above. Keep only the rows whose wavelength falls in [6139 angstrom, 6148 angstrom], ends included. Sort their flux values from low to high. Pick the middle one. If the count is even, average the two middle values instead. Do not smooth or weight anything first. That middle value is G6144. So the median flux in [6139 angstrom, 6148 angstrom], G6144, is 9.36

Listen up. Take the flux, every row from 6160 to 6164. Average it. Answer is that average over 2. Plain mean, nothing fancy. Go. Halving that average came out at 4.21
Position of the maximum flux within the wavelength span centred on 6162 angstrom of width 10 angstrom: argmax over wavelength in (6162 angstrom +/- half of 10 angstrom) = 6161.94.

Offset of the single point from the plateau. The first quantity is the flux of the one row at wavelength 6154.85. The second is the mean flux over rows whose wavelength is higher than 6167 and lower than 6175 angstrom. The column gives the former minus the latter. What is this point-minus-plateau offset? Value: -0.5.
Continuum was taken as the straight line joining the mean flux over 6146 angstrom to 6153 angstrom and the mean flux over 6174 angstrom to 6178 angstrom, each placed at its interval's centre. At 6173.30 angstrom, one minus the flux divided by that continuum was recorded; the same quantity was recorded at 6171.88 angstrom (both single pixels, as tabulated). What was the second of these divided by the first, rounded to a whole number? 0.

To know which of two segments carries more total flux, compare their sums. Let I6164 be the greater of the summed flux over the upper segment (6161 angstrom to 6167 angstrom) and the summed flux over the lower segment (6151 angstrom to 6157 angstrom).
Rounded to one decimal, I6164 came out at 35.8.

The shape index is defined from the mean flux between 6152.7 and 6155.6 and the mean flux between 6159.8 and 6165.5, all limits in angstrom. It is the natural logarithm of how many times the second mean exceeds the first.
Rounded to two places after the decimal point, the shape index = -0.07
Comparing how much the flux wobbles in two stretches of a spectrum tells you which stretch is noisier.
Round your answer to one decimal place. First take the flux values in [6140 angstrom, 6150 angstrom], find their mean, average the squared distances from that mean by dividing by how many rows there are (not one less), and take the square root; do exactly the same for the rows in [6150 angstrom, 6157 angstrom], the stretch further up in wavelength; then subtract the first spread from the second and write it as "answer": 0.4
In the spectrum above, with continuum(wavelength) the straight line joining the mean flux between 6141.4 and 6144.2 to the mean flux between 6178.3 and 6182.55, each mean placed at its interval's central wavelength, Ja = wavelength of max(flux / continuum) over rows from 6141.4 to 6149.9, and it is 6146.35 angstrom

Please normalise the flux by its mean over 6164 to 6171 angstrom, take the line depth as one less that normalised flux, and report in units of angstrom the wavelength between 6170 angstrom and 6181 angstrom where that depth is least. 6178.99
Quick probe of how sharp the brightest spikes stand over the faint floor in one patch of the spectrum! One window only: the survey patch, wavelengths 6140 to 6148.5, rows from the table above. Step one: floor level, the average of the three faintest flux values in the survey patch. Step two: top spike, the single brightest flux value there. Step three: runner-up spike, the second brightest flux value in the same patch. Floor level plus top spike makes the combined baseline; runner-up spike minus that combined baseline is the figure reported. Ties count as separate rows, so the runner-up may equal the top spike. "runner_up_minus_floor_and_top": -9.1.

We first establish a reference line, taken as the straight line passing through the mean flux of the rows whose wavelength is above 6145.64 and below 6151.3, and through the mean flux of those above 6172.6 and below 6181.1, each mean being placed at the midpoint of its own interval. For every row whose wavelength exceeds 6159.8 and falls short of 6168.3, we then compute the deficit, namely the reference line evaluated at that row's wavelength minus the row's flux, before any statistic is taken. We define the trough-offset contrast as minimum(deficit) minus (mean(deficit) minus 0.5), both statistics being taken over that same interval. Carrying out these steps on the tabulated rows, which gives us -0.27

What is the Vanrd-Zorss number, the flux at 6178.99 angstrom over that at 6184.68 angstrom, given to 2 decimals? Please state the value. 1.03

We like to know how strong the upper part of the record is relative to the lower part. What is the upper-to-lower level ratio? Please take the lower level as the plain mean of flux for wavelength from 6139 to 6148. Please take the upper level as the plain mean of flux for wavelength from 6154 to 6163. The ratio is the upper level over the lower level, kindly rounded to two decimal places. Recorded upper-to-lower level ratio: 0.91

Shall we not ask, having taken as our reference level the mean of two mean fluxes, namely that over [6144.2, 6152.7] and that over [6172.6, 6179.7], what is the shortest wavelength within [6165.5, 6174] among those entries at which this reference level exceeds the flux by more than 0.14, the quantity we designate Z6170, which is 6166.20 angstrom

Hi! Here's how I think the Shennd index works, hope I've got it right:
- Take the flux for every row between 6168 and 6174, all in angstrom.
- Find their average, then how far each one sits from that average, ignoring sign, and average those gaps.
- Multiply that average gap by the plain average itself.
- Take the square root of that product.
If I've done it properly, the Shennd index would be 1.1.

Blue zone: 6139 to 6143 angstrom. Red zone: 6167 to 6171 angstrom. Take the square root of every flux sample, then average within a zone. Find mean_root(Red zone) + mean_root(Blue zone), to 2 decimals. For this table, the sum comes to 6.09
